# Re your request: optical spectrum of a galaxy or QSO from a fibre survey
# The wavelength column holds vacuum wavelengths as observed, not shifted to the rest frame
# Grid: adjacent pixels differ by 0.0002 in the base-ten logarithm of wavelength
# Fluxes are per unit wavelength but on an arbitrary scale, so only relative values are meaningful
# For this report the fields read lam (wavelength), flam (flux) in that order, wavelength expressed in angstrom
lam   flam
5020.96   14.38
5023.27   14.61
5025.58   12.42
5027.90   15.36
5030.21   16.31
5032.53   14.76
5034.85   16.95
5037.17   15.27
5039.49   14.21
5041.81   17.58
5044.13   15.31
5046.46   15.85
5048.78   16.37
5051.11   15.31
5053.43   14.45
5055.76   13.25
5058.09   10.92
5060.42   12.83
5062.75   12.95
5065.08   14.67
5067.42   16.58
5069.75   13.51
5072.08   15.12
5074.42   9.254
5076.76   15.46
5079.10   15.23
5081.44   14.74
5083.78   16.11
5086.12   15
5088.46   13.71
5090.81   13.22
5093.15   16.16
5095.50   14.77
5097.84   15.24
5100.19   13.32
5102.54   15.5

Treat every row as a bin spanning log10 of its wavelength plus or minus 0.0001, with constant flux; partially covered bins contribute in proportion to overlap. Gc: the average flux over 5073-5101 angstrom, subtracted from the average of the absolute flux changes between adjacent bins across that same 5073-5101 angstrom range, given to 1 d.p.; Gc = -12.7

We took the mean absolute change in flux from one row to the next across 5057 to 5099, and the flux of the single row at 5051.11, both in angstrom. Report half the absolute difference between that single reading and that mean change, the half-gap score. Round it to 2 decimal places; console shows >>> 6.71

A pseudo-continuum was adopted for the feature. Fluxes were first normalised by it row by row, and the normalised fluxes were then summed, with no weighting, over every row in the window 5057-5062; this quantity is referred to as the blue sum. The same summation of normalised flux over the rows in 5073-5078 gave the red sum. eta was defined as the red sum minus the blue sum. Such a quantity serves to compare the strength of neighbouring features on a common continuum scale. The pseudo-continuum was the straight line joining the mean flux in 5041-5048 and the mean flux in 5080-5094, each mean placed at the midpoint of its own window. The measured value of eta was 0.12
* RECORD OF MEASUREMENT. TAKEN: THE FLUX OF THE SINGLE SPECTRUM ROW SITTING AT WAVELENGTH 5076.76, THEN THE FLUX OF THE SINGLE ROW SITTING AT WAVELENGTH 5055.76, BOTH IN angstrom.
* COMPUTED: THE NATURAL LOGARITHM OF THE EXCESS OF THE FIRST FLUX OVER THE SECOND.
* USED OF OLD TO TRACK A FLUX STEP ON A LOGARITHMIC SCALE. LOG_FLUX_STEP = 0.79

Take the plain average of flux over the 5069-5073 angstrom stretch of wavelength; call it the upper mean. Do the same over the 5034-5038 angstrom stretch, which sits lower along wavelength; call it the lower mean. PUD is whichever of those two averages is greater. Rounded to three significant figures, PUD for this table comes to 16.1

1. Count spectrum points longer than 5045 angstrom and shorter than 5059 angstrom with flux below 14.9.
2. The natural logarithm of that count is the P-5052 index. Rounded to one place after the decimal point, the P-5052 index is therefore 1.1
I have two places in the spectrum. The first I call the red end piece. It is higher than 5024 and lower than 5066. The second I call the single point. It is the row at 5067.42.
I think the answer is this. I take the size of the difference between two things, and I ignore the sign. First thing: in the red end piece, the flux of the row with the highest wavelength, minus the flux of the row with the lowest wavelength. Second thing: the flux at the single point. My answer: 14.3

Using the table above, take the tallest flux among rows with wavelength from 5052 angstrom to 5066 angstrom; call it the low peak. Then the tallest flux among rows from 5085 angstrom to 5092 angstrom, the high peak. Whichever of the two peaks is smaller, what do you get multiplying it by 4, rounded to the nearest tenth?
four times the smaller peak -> 58.7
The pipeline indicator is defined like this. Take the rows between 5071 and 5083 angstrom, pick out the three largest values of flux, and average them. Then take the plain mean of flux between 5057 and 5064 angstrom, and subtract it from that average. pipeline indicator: 3.0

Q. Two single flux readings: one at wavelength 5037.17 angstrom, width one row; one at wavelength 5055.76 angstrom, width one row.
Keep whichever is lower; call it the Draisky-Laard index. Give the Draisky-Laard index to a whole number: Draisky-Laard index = 13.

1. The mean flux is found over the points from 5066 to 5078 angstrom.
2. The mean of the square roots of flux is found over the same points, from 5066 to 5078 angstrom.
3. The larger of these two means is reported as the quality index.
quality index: 14.0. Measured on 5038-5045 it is 15.7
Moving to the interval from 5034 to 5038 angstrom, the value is 16.1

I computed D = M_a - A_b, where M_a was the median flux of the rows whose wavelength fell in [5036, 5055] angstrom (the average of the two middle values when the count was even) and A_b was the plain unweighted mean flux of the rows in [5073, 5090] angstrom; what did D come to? 1.1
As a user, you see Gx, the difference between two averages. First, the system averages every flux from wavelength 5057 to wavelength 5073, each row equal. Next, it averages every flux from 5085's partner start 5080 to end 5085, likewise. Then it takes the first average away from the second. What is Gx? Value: 1.6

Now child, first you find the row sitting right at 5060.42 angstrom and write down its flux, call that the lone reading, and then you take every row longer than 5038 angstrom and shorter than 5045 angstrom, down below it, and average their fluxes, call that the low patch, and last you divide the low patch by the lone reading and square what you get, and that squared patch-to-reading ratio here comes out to 1.50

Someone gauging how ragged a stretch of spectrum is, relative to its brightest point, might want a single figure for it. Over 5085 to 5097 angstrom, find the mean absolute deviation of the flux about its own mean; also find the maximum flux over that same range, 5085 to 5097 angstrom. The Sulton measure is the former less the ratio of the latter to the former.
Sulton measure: -17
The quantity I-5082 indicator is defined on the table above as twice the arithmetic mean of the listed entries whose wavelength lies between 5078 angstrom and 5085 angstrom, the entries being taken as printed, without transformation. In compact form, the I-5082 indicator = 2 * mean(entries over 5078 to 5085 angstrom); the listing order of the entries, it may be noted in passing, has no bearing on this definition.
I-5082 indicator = 30.7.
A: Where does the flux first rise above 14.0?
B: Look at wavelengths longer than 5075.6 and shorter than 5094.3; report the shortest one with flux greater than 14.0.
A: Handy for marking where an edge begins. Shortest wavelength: 5076.76 angstrom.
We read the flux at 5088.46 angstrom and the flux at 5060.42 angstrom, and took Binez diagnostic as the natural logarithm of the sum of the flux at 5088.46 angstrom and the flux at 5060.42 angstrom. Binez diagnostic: 3.279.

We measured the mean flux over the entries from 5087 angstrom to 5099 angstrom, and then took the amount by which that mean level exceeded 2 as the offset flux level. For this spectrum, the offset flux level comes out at 12.6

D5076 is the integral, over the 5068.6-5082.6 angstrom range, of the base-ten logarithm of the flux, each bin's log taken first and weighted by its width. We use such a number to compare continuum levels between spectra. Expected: 15.9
